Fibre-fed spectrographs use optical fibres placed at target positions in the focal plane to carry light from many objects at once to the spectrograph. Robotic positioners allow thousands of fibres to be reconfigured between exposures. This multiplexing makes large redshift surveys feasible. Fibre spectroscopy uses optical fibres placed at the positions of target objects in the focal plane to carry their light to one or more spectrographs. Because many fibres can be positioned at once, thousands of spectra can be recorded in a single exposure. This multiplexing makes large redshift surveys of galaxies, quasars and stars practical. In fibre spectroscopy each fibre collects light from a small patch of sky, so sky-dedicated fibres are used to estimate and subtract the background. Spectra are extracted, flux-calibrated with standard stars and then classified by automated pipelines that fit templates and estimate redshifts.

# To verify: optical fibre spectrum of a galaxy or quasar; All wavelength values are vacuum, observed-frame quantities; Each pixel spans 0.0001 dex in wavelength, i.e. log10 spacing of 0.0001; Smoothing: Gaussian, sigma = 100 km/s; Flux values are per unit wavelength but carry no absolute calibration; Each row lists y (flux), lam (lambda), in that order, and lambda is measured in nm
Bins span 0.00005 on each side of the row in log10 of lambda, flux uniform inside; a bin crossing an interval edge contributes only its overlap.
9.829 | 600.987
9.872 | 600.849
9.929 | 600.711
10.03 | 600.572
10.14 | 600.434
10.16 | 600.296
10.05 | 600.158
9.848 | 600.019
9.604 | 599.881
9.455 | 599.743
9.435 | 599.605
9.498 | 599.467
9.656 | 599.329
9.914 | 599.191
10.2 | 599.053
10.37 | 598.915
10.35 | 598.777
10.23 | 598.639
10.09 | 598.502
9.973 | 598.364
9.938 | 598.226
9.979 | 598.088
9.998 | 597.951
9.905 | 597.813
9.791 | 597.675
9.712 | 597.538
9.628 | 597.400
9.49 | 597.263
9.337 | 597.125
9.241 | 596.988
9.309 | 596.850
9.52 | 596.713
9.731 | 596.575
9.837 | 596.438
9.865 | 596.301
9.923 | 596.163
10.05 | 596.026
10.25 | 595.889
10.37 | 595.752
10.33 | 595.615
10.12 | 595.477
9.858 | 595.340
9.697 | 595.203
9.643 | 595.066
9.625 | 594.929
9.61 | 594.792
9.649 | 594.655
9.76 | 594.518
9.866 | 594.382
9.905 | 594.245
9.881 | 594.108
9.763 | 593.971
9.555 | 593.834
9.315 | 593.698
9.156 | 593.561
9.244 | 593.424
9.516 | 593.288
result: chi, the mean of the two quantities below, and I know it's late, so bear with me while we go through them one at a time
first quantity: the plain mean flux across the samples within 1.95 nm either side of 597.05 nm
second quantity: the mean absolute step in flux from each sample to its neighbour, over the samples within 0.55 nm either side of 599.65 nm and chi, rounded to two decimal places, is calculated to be 5.02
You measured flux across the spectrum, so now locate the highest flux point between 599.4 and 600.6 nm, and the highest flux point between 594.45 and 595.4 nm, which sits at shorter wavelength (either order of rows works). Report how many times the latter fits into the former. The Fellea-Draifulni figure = 1.031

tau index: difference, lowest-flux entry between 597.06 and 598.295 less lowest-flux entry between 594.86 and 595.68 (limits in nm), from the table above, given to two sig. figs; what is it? -0.29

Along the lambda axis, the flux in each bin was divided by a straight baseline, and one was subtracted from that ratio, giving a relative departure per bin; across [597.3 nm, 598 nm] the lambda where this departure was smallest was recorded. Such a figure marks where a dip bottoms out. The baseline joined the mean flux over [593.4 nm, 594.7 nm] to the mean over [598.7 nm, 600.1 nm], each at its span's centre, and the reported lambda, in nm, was 597.400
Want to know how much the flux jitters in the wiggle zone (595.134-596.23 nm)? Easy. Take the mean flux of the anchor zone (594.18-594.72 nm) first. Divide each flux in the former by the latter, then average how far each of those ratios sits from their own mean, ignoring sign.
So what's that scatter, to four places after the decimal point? 0.0197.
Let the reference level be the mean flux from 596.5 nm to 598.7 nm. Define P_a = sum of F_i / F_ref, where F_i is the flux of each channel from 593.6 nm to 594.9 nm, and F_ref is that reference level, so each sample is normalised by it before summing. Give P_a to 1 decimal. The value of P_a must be 9.0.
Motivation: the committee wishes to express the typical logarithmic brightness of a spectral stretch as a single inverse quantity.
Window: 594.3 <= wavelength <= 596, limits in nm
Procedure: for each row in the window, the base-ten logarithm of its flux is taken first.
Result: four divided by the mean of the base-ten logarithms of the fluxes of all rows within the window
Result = 4.02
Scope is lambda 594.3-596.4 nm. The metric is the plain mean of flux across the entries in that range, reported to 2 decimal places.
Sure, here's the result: 9.91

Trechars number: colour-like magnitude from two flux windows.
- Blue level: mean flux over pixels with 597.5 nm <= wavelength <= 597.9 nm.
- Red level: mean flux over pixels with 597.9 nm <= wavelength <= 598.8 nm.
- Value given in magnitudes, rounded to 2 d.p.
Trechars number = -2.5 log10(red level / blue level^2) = 2.45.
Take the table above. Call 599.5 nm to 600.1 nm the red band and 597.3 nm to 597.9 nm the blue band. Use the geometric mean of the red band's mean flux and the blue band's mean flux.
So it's 9.7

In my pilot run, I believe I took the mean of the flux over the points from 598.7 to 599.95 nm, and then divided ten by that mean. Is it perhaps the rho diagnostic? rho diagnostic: 1.017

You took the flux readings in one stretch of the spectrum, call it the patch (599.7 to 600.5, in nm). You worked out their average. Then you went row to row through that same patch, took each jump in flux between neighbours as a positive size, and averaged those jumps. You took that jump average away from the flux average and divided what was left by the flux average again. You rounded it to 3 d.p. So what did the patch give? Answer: 0.985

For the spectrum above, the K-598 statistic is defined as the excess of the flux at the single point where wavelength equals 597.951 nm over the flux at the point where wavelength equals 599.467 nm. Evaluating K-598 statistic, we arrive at 0.50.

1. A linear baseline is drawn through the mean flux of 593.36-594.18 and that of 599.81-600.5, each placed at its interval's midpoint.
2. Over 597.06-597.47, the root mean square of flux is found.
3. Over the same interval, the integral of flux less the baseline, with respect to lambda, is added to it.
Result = 9.4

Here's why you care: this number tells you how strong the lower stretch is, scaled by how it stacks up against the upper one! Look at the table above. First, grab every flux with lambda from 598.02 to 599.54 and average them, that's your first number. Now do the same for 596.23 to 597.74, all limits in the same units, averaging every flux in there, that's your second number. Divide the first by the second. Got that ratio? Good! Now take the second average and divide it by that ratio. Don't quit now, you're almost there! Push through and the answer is 9.2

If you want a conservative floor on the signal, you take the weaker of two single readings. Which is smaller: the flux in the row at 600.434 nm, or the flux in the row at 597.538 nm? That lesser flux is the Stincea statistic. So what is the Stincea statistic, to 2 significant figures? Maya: 9.7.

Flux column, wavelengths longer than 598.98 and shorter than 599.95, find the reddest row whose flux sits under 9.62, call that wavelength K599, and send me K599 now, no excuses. 599.881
